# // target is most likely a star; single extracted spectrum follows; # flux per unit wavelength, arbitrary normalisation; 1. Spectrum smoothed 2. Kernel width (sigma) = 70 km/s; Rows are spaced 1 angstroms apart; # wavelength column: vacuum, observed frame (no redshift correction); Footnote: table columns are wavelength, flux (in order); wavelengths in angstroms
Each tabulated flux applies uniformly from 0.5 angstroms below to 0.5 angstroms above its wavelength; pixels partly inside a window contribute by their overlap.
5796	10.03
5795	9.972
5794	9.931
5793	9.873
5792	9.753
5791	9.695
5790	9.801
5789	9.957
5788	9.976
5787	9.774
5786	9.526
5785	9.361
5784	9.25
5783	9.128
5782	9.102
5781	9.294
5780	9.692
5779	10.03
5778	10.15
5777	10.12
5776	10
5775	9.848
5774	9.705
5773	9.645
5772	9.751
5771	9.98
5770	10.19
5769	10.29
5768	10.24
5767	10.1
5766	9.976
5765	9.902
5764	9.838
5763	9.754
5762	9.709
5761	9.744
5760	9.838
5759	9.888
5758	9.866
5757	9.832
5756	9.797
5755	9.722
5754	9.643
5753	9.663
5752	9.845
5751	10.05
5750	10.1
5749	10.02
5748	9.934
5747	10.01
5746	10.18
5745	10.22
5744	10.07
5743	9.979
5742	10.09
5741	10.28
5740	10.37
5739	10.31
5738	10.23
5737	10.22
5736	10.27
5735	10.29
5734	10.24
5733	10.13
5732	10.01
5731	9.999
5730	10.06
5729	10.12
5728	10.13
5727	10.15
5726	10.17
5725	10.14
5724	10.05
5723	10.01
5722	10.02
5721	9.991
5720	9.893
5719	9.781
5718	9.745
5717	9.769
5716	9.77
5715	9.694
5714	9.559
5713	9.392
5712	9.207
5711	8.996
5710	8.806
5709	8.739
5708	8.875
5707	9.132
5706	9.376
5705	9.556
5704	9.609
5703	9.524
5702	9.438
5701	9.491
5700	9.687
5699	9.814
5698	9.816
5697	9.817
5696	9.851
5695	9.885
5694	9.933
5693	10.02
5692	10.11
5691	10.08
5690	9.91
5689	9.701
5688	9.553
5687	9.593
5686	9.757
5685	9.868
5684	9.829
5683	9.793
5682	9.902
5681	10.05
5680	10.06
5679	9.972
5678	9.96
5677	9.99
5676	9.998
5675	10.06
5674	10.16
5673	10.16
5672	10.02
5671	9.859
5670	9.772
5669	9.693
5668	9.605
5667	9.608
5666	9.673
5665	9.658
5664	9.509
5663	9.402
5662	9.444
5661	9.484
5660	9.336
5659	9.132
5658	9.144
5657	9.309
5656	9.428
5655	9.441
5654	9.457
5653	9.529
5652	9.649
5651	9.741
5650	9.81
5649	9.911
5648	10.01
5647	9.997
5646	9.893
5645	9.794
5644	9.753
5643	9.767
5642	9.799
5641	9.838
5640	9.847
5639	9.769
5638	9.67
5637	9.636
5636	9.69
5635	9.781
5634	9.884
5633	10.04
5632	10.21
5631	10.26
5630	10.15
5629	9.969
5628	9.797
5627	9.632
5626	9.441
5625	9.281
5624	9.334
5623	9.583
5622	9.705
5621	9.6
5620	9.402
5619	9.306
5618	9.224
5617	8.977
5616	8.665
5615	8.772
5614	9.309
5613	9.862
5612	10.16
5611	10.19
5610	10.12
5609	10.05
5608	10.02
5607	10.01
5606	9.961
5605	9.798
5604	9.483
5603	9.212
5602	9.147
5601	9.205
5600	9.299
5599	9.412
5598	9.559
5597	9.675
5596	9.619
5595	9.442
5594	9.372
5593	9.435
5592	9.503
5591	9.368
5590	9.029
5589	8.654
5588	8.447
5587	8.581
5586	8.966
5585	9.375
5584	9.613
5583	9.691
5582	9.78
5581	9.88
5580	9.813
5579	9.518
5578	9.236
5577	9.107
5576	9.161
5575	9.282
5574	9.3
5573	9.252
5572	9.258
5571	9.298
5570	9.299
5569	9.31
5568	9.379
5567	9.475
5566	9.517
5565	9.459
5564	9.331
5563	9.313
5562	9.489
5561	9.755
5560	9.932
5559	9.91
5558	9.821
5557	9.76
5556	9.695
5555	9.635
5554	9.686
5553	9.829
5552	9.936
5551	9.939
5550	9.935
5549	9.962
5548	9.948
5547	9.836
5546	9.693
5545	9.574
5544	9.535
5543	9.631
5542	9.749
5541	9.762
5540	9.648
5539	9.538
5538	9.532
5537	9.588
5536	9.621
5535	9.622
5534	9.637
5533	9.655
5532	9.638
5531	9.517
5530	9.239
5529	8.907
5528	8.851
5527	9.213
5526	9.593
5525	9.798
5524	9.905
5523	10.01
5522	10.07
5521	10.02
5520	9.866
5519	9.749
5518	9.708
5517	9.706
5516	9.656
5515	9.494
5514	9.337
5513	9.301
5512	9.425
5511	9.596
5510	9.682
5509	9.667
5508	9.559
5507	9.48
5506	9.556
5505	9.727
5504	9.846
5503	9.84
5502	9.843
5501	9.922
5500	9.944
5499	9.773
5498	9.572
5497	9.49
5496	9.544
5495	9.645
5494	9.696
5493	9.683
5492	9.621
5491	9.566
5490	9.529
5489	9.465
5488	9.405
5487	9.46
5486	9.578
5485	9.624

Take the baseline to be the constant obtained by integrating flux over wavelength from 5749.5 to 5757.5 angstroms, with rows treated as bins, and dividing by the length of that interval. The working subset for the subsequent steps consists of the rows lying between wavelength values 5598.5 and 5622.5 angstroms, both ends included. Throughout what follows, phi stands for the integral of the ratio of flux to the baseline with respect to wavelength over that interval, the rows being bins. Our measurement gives 23.28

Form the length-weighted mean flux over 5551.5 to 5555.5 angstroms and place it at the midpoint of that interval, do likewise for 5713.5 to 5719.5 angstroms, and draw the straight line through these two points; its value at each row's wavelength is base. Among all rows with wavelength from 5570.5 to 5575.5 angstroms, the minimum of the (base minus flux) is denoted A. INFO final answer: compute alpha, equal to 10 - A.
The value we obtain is 9.5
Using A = 0.5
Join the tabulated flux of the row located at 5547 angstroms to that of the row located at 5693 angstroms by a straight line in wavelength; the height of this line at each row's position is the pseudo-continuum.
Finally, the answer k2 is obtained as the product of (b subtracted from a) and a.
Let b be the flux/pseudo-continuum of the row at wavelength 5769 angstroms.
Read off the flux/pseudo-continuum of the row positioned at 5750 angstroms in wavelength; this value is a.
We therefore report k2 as -0.016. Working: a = 1.00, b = 1.02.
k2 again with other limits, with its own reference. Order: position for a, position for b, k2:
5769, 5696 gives 0.035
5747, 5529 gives 0.084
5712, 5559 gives -0.082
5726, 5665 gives 0.044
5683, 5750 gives -0.022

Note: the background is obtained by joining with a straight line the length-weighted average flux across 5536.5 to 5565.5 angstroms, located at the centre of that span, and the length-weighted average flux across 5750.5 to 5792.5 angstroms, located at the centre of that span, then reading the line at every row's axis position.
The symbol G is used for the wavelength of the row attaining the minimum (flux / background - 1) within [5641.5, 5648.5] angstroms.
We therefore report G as 5644 angstroms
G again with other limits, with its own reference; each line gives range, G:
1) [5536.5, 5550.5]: 5538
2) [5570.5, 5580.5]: 5577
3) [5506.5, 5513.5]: 5513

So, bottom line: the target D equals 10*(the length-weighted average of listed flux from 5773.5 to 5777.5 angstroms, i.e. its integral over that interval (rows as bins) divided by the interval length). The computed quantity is 99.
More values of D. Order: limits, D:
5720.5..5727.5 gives 101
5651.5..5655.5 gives 95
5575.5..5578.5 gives 92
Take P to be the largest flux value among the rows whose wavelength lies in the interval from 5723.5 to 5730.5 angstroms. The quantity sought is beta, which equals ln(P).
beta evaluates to 2.32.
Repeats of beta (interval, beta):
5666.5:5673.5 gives 2.32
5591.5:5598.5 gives 2.27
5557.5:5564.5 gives 2.30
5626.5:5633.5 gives 2.33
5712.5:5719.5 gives 2.28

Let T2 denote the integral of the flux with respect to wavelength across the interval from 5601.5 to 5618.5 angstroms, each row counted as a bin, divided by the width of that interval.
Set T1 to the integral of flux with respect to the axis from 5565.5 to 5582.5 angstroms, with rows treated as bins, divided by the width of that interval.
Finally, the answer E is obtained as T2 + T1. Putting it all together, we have 19.0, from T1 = 9.40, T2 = 9.6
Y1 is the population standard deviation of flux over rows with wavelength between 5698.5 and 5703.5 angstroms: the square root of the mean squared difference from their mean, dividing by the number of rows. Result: 0.14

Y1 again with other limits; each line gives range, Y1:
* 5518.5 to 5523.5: 0.12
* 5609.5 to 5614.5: 0.33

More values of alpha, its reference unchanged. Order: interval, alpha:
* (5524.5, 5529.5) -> 10.0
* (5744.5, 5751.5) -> 10.5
